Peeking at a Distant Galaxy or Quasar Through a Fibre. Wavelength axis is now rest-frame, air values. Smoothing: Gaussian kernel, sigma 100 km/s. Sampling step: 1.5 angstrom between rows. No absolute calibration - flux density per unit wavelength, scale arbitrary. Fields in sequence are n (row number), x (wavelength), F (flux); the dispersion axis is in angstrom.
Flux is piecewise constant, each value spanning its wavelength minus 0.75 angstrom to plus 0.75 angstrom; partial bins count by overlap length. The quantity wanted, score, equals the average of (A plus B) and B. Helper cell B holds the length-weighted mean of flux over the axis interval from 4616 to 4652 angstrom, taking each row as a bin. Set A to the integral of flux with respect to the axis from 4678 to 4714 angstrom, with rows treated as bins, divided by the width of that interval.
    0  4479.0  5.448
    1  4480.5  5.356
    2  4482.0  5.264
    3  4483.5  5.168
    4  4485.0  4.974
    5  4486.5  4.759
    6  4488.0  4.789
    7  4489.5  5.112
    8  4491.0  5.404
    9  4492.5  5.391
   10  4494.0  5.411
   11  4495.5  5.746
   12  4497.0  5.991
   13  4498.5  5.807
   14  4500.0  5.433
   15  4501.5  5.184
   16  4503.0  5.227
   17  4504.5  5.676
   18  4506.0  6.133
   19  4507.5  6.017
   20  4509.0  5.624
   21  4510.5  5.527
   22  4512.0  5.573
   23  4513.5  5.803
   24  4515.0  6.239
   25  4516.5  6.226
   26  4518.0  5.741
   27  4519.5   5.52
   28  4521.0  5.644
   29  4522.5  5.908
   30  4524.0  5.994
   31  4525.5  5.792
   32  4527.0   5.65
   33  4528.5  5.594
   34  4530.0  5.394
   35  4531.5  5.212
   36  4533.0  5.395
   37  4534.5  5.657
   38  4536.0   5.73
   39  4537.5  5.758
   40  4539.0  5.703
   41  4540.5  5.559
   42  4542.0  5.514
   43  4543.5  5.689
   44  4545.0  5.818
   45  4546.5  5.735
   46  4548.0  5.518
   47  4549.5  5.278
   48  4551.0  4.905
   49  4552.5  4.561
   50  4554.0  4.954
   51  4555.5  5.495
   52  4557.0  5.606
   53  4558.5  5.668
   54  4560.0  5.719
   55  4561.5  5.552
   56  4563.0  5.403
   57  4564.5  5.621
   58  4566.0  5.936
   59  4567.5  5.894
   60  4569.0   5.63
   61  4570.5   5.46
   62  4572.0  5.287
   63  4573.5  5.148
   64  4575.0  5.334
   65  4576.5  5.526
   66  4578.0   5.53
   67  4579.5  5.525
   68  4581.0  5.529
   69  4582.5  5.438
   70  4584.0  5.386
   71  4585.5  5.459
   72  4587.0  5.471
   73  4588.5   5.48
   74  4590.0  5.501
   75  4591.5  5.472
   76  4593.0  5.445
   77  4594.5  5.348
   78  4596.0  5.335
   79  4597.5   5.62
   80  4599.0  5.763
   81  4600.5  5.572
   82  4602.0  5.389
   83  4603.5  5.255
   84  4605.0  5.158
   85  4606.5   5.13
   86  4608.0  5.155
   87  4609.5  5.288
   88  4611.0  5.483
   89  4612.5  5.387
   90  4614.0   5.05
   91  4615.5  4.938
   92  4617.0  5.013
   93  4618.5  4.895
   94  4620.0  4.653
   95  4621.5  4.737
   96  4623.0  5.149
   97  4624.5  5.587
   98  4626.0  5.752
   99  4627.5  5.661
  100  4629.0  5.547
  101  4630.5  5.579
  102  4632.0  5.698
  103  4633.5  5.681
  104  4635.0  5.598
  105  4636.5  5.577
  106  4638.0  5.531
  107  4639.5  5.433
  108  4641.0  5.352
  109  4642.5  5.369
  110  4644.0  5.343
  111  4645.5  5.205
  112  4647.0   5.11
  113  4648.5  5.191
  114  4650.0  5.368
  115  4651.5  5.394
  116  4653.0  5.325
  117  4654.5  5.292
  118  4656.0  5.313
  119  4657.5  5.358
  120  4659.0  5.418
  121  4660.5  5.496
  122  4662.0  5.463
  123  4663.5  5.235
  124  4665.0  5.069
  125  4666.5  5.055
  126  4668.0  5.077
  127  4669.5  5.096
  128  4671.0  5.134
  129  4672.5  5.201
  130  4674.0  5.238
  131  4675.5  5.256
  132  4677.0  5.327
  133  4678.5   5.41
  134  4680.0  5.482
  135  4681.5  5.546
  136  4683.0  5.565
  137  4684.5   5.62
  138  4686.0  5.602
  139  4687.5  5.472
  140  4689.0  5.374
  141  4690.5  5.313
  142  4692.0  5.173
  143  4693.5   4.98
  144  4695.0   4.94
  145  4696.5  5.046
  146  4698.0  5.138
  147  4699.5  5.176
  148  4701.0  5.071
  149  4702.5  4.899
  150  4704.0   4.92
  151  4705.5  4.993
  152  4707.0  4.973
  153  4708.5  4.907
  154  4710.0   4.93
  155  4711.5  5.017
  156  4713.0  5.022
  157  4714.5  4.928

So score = 7.94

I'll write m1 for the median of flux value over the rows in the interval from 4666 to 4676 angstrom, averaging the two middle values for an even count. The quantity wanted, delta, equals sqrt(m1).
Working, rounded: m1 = 5.13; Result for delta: 2.27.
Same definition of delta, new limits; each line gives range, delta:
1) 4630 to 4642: 2.36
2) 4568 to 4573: 2.34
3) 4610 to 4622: 2.23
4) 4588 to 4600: 2.34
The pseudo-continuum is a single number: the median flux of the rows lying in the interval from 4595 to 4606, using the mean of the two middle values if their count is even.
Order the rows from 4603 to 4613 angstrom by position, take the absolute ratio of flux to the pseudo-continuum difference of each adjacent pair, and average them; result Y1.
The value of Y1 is 0.018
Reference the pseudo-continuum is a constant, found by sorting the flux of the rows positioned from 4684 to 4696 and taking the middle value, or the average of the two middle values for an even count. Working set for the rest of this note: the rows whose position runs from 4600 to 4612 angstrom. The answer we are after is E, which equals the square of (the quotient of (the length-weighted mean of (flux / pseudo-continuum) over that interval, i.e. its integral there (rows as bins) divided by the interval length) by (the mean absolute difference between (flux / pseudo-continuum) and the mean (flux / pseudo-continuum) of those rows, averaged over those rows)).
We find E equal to 1583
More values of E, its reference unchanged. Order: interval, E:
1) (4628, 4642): 4888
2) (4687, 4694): 1253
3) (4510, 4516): 610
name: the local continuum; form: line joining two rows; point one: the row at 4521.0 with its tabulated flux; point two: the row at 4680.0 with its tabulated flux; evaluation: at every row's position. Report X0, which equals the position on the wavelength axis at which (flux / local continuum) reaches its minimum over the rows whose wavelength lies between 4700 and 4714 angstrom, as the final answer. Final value 4702.5 angstrom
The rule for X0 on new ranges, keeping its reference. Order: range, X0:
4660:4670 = 4666.5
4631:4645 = 4644.0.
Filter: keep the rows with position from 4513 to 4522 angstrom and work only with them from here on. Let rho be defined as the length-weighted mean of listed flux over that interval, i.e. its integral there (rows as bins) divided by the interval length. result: 5.9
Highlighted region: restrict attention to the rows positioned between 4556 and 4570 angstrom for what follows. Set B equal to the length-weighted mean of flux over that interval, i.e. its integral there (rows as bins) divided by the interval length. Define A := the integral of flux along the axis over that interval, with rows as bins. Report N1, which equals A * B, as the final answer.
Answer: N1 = 449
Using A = 79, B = 5.66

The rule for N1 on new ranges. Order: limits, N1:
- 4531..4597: 1984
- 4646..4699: 1481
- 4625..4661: 1066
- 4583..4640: 1646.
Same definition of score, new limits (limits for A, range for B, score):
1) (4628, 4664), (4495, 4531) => 8.43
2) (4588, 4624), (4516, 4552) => 8.24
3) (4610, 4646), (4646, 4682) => 7.95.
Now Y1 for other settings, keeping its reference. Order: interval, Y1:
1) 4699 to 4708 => 0.015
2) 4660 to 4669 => 0.017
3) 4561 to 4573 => 0.035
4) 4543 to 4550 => 0.031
